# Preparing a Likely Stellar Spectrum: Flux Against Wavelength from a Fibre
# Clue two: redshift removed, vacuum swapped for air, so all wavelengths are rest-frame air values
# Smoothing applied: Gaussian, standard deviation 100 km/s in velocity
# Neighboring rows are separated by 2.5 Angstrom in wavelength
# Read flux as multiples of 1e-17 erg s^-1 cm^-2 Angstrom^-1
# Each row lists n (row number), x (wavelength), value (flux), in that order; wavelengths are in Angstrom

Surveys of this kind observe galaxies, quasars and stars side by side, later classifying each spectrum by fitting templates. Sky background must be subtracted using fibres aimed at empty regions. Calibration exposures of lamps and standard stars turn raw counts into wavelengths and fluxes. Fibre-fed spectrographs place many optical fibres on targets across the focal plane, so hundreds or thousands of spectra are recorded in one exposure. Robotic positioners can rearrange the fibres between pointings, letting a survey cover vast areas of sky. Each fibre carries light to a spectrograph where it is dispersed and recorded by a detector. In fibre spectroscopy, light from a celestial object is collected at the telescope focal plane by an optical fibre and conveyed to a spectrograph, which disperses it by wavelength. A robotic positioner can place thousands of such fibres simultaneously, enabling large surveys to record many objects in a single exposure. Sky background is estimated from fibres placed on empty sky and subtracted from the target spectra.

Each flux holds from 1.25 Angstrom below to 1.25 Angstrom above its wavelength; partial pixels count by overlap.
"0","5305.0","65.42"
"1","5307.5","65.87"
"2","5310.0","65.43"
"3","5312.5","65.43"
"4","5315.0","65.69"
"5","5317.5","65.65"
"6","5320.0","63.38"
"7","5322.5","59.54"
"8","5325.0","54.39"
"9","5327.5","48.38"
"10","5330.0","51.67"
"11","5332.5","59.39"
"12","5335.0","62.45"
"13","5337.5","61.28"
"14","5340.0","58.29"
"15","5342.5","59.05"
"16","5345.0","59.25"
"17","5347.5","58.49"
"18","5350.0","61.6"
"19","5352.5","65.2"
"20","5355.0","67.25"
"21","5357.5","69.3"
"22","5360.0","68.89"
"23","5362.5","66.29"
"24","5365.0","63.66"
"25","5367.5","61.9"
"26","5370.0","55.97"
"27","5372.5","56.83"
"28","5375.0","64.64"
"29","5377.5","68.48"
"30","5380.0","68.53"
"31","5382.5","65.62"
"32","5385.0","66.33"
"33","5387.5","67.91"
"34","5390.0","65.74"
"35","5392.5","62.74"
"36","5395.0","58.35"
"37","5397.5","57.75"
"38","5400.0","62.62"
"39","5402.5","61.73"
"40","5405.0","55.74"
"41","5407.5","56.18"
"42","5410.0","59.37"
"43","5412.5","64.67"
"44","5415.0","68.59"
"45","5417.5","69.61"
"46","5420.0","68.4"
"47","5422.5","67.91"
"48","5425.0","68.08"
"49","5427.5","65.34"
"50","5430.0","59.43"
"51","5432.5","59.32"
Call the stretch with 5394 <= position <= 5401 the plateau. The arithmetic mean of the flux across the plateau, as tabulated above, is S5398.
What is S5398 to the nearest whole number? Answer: 60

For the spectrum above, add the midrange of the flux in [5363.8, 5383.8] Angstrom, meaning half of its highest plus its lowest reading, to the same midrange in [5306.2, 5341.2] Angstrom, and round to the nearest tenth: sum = 119.4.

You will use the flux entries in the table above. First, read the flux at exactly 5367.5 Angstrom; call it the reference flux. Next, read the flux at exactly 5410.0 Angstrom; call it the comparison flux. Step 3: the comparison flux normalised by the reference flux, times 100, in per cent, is 96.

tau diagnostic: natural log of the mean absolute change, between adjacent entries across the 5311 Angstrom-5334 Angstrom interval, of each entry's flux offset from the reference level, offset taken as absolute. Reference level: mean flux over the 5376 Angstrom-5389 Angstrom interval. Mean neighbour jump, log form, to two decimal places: 1.27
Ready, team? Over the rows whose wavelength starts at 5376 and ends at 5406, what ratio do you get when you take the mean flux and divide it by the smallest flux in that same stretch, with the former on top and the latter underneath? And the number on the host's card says 1.14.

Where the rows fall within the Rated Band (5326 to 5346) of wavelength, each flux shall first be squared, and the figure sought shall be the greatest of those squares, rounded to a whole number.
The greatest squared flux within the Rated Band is 3900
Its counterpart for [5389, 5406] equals 4322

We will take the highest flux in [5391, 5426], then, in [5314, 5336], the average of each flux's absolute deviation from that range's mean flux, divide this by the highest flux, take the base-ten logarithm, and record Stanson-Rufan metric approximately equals -1.15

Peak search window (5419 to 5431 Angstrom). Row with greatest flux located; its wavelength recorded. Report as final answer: 5420.0 Angstrom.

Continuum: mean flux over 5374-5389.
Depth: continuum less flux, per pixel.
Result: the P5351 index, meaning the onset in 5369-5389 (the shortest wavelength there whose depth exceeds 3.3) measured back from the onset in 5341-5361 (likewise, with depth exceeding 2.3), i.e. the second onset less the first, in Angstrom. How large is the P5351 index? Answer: -27.5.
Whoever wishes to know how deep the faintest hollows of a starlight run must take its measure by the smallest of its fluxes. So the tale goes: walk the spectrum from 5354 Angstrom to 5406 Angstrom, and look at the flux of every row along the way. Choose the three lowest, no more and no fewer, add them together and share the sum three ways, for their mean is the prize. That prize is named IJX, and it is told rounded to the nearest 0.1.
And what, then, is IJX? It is 56.2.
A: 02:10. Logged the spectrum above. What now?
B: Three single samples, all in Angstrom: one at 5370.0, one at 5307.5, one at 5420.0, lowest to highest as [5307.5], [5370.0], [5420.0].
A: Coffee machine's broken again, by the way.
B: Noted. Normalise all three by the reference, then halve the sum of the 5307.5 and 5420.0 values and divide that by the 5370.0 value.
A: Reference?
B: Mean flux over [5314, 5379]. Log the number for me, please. 1.20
